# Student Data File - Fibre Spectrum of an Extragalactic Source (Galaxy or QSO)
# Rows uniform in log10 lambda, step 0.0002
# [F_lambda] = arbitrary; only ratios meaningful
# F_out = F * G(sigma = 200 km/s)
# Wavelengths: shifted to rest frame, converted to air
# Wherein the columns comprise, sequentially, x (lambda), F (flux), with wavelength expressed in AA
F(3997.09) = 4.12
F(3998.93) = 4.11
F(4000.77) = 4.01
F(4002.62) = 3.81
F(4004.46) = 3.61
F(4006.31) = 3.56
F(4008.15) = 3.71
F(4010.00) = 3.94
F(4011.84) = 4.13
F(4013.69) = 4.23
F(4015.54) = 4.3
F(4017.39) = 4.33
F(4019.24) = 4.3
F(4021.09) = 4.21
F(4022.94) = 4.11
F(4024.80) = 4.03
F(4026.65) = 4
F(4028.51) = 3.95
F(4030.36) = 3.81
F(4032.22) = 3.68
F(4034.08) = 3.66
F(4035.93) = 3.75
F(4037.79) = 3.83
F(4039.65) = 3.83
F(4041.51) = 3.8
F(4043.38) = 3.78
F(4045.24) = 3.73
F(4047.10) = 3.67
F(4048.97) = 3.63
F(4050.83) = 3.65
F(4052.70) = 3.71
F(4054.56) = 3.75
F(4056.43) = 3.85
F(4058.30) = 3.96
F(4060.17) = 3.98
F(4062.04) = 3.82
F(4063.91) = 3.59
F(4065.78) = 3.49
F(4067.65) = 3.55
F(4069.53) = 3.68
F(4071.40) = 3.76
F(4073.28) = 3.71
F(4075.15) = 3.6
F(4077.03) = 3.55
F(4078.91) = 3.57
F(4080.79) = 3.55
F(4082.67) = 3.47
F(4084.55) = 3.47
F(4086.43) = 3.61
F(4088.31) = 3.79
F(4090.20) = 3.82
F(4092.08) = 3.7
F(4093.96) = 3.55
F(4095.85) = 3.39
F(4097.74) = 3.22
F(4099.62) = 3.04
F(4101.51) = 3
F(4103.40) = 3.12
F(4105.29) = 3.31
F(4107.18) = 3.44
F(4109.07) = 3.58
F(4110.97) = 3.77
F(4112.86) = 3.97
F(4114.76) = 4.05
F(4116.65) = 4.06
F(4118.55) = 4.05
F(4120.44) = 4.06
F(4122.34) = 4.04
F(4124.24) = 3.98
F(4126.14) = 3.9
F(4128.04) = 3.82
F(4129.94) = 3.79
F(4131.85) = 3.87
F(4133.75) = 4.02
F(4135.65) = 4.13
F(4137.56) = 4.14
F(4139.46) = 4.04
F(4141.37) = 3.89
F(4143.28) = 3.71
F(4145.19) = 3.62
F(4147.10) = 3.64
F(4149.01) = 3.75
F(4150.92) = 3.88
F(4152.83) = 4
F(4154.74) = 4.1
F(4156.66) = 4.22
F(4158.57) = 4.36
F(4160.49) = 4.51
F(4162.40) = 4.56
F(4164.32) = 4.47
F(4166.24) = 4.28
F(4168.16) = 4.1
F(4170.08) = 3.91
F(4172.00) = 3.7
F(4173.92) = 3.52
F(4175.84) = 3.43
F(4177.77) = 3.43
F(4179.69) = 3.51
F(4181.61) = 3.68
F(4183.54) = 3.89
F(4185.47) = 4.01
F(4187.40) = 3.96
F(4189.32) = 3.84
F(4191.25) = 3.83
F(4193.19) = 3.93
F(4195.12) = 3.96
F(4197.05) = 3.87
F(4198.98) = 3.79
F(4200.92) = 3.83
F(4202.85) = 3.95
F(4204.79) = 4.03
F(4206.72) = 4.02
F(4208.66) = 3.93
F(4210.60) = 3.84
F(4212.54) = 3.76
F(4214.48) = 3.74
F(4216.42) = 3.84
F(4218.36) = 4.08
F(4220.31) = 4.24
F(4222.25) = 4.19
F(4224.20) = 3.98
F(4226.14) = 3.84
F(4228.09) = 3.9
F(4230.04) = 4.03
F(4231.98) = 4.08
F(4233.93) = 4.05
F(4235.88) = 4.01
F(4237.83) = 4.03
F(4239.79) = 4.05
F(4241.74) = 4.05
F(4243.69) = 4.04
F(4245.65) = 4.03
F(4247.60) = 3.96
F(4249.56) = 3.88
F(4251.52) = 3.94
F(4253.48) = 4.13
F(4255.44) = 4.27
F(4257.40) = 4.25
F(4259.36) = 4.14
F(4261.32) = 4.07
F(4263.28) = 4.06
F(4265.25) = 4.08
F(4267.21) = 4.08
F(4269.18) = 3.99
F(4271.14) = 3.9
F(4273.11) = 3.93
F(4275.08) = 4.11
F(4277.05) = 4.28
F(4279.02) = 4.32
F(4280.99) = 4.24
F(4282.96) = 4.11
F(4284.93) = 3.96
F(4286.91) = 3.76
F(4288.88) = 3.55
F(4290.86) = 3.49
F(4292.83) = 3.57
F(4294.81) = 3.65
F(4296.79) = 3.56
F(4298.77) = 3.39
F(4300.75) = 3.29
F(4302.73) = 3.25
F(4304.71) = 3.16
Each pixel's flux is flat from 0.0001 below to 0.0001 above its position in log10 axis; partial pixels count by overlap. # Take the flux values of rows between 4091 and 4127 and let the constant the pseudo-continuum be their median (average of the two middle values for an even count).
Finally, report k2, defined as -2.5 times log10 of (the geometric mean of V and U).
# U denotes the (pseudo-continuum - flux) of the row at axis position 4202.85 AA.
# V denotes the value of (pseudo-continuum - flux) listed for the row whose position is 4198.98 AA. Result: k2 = 2.06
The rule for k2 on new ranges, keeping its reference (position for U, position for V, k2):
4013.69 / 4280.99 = 0.68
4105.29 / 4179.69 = 1.41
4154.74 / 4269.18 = 1.17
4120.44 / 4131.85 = 1.52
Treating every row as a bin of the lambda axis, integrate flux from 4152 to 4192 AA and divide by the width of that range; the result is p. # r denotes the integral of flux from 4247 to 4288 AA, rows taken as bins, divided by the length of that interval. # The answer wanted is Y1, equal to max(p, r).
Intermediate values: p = 4.0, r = 4.07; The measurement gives 4.07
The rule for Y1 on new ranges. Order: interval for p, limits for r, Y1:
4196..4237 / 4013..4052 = 3.95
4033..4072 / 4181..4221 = 3.90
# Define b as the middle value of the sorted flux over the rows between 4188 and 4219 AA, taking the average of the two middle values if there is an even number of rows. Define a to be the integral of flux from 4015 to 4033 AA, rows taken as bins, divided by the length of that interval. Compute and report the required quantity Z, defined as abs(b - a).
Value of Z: 0.215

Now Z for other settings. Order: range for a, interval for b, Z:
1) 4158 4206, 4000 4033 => 0.074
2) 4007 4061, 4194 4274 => 0.115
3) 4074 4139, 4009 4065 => 0.137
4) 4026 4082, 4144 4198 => 0.173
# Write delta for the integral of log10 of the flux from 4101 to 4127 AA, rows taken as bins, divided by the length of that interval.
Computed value 0.572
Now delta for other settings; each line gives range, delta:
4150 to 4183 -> 0.598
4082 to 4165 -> 0.580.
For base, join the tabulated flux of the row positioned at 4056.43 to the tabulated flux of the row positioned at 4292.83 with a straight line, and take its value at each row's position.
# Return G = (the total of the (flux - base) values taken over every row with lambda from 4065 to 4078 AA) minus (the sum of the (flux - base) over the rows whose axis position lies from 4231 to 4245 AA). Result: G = -4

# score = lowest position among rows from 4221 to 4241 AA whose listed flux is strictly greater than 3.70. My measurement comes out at 4222.25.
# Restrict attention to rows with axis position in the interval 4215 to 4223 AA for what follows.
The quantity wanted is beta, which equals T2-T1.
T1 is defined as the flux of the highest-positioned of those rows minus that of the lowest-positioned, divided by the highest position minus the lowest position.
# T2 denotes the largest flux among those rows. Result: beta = 4.2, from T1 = 0.06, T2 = 4.24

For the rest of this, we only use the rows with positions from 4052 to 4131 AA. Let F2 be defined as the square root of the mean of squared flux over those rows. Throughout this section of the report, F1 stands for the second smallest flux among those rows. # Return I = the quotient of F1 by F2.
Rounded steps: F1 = 3.04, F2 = 3.68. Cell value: 0.83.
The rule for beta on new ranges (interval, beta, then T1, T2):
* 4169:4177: 4.0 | -0.08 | 3.91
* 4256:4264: 4.3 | -0.03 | 4.25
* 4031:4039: 3.8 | 0.03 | 3.83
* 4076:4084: 3.6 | -0.01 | 3.57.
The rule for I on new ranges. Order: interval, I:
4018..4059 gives 0.95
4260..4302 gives 0.87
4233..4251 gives 0.99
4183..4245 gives 0.95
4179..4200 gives 0.96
